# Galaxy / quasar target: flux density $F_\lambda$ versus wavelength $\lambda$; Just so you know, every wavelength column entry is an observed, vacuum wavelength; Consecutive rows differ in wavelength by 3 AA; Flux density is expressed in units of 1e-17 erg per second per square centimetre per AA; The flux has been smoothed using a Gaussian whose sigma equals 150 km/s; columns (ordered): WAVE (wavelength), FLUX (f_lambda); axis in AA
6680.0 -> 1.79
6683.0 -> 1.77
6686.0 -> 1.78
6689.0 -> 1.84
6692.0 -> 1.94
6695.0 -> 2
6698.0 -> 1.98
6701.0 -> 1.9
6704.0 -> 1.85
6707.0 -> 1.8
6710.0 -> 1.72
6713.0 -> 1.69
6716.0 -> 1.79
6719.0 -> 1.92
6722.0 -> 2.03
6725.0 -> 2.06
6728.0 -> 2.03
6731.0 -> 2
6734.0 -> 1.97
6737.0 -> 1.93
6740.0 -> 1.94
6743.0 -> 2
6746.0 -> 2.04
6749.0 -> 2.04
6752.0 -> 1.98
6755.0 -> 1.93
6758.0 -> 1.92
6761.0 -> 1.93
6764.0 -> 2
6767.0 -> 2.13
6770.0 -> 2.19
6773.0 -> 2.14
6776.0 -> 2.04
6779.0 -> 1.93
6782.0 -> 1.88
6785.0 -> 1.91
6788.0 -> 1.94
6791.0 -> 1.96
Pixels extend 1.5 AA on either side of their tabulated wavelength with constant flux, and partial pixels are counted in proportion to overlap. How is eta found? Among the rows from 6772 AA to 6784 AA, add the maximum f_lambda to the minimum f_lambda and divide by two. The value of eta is 2.01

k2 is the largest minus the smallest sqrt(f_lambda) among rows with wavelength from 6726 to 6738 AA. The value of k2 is 0.036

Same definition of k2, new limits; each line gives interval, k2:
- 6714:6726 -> 0.097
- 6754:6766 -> 0.029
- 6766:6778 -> 0.052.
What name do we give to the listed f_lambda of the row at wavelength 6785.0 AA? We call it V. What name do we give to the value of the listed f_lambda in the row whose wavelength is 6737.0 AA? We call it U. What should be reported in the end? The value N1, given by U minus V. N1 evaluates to 0.02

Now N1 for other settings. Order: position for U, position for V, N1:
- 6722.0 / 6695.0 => 0.03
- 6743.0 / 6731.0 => 0.00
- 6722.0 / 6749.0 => -0.01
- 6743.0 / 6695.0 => 0.00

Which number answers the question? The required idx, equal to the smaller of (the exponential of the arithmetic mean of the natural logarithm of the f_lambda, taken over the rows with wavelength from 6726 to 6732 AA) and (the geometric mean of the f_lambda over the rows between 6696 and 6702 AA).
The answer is 1.94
